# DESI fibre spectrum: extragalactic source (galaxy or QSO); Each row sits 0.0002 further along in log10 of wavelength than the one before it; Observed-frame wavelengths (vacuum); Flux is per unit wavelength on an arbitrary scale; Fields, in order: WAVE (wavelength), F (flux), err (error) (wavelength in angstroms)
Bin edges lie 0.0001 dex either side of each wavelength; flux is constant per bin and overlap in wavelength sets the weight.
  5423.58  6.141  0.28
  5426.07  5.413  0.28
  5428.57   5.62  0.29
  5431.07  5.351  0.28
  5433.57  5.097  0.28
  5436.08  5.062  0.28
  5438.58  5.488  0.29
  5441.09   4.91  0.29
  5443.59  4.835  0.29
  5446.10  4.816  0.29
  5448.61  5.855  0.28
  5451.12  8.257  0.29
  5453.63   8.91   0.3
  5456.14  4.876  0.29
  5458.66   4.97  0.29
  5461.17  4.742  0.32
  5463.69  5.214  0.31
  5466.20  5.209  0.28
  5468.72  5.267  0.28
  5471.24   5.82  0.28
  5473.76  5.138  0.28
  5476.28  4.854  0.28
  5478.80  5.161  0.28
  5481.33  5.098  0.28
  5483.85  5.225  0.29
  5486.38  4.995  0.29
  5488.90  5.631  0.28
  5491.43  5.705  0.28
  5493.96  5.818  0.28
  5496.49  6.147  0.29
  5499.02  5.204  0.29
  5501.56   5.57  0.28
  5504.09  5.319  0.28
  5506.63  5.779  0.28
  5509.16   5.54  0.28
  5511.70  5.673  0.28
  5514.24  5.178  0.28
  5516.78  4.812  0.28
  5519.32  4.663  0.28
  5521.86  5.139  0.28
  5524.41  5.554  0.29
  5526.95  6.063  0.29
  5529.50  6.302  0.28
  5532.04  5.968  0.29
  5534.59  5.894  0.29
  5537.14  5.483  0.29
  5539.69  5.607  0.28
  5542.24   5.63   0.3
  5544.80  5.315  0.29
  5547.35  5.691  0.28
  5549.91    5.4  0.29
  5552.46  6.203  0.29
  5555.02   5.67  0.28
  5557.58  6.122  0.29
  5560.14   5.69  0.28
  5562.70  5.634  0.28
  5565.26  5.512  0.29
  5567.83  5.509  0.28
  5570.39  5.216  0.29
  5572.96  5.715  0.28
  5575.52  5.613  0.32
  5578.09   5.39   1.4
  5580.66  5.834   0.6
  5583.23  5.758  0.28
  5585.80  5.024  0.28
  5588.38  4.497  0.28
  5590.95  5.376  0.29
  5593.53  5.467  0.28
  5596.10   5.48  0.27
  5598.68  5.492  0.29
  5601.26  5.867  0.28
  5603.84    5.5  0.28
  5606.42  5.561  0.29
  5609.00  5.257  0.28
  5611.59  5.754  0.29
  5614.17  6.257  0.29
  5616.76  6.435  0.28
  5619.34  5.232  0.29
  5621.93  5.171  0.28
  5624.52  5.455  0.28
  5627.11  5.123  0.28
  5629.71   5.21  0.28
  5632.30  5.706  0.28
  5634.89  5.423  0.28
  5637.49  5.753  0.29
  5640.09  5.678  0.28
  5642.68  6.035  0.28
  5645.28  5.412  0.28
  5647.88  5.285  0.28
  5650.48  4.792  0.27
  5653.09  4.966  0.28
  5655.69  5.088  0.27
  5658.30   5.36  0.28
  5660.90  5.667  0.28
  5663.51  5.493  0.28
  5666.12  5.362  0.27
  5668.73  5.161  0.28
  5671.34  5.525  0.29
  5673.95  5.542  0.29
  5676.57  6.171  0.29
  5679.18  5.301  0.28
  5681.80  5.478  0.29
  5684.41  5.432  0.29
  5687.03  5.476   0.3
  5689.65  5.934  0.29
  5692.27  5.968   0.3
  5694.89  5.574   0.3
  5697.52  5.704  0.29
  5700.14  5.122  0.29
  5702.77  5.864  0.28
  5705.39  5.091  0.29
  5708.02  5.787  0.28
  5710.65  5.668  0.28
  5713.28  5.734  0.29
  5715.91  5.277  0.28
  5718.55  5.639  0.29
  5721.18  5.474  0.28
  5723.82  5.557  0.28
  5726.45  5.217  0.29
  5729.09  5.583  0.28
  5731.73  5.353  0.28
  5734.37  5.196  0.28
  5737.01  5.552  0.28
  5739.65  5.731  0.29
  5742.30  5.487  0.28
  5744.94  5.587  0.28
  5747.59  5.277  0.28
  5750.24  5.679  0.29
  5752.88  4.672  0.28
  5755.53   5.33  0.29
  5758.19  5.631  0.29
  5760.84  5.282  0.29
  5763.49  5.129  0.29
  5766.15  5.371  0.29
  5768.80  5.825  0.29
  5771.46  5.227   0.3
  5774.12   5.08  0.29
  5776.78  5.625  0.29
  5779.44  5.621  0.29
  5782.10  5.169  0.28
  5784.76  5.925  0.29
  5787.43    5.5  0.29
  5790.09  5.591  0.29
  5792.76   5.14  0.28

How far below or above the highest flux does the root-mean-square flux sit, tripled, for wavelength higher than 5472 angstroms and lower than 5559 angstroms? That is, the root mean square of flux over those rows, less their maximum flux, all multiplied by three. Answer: -2.3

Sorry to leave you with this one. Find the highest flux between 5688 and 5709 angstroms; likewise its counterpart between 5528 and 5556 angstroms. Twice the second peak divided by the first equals 2.11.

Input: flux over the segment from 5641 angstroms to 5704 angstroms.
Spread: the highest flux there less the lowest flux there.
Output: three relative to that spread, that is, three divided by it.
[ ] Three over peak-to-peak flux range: 2.2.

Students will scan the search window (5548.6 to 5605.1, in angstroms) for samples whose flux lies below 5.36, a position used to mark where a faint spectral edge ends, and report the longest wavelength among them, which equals 5588.38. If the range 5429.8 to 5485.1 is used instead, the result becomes 5483.85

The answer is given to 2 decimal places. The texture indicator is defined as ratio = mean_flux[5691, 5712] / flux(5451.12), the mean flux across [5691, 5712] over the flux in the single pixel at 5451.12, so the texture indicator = 0.68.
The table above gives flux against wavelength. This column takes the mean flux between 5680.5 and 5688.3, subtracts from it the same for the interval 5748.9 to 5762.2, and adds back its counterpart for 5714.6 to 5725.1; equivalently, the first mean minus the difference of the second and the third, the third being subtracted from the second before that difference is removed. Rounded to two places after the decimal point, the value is 5.63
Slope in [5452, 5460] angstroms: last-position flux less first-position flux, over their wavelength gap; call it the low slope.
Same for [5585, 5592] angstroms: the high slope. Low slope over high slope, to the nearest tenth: -11.5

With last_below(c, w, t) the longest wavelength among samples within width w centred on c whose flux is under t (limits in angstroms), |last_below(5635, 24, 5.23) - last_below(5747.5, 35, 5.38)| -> 133.8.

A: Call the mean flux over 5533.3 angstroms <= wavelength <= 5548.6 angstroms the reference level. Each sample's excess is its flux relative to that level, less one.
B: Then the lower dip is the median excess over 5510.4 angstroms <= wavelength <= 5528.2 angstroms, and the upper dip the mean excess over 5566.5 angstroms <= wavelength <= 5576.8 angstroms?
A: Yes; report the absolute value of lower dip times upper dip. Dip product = 0.0012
